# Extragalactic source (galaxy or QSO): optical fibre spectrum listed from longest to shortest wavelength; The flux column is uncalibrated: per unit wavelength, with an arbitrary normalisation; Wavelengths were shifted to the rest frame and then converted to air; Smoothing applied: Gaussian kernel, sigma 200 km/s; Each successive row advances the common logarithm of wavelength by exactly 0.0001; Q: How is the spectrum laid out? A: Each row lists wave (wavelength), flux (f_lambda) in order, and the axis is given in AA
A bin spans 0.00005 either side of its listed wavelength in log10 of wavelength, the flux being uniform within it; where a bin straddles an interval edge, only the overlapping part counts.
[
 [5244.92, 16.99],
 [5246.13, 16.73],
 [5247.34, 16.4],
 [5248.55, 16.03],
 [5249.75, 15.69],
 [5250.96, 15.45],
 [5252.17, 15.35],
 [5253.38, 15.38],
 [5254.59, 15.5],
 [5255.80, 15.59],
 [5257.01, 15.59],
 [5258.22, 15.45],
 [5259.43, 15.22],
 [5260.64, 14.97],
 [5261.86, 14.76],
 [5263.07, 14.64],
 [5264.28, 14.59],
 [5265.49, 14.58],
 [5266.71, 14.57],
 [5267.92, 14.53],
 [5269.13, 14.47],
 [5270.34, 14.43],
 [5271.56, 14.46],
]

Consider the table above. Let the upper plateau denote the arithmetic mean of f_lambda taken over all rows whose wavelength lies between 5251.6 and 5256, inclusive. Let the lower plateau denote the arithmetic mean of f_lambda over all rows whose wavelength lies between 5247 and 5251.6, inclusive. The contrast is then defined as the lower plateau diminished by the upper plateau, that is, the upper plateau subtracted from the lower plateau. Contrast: 0.4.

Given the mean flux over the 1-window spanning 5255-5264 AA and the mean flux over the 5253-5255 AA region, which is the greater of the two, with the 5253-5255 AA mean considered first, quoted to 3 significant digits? 15.4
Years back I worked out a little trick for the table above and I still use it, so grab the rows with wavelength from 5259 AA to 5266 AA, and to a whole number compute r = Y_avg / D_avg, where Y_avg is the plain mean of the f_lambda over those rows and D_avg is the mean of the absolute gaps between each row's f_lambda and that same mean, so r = 74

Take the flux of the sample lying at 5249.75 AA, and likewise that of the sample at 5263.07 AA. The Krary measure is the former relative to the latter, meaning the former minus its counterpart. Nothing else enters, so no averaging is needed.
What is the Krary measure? 1.05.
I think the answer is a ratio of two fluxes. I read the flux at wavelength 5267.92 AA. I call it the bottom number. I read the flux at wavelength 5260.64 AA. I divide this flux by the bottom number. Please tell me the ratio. 1.03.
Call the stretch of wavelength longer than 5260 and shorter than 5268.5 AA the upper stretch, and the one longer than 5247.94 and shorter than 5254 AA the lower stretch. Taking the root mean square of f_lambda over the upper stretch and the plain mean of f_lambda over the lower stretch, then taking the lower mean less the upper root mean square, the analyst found 0.9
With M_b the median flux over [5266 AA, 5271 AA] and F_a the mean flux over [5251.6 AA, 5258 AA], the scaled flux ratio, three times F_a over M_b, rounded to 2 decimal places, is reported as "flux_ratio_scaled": 3.20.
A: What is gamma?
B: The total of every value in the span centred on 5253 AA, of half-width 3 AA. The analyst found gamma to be 77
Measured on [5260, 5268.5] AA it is 103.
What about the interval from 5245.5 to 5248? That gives 33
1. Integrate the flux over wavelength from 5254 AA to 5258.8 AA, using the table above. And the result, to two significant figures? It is 75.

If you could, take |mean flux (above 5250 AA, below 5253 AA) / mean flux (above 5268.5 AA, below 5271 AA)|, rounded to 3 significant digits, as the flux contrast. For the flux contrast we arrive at 1.07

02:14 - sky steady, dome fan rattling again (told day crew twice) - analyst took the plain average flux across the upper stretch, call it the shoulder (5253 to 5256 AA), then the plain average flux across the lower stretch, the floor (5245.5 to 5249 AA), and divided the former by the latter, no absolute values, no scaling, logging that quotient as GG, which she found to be 0.95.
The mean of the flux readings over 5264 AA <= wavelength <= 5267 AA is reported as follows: 14.6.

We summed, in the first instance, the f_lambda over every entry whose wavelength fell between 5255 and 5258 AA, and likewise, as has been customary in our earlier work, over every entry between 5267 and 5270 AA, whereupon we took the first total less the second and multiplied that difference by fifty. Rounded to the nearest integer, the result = 109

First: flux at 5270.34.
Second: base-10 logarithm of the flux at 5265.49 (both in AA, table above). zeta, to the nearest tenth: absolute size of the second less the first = 13.3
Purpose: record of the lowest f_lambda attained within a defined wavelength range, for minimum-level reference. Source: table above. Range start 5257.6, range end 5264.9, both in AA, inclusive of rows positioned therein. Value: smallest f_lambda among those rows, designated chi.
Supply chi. 14.59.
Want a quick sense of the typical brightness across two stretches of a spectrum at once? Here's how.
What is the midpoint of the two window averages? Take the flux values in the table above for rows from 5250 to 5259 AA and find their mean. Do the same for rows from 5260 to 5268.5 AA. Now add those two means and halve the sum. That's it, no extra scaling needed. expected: 15.1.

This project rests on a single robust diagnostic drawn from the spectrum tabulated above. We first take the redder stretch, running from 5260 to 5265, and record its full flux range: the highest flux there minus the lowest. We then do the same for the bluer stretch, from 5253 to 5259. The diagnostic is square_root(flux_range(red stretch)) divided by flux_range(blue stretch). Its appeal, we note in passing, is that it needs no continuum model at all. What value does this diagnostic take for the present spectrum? 2.94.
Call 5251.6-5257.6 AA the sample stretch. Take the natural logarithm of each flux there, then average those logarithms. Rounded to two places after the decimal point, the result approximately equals 2.74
